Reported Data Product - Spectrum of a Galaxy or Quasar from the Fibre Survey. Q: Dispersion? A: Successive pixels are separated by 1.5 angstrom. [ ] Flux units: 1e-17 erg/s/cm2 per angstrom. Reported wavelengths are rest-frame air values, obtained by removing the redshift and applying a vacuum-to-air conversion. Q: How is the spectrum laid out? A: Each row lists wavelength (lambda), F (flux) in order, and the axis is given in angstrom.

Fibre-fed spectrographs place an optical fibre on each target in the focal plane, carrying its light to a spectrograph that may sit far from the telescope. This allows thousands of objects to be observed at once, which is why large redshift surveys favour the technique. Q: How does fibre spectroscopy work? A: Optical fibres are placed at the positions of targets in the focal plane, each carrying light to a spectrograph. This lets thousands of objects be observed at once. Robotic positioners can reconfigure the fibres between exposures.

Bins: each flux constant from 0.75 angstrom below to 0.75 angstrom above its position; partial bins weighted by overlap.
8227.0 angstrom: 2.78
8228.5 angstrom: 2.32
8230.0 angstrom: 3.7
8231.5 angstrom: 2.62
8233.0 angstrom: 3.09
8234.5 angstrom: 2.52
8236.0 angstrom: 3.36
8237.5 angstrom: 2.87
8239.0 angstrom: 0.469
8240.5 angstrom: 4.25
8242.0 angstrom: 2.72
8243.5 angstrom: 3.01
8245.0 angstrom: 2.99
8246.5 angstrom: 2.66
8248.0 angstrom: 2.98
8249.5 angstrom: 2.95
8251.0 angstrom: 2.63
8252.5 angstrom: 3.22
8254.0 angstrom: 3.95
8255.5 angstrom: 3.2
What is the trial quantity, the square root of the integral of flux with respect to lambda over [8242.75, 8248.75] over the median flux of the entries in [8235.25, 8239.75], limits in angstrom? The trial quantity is 2.5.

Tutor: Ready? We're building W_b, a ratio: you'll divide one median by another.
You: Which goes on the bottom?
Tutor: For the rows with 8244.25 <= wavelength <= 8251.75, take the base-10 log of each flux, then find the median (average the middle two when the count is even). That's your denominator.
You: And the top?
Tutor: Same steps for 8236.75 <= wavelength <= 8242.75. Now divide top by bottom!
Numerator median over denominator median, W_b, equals 0.950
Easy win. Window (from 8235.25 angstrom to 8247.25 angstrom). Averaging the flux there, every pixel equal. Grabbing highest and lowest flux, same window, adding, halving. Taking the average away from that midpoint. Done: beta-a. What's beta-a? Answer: -0.43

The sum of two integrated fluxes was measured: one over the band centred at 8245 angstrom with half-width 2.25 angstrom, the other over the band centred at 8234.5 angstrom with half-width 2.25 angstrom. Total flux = 26.4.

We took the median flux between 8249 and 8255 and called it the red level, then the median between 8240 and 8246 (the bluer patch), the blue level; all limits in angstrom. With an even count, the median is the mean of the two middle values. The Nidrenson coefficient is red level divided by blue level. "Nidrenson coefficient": 1.03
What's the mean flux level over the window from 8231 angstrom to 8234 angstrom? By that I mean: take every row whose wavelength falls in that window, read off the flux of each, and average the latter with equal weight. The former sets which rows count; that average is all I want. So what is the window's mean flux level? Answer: 2.85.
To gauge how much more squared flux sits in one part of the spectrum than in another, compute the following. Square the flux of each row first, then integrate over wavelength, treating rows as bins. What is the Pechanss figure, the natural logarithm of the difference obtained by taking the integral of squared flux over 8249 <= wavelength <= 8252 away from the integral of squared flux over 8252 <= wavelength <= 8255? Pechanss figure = 2.7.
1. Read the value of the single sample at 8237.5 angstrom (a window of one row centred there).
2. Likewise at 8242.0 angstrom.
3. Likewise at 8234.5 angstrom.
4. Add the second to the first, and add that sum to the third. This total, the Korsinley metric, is 8.1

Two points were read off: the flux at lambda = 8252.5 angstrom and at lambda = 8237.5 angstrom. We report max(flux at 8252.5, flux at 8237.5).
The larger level 3.2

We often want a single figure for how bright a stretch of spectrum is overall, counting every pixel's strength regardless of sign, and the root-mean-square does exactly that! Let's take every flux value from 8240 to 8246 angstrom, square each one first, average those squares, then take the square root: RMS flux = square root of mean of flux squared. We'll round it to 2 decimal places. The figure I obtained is 3.30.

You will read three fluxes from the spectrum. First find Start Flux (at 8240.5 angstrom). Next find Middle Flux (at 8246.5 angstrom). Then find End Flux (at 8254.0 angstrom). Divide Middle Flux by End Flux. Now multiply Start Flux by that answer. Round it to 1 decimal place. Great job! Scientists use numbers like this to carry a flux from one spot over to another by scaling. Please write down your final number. 2.9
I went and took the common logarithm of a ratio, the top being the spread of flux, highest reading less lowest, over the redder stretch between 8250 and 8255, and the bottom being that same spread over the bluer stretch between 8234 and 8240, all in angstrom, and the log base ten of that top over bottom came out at -0.34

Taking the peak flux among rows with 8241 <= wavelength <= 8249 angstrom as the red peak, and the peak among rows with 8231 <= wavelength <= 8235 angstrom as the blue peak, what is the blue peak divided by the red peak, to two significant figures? 1.0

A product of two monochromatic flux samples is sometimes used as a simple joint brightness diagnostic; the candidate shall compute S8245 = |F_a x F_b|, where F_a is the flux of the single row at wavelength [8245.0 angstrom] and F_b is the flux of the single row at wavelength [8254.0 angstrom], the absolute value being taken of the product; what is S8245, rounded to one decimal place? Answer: 11.8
